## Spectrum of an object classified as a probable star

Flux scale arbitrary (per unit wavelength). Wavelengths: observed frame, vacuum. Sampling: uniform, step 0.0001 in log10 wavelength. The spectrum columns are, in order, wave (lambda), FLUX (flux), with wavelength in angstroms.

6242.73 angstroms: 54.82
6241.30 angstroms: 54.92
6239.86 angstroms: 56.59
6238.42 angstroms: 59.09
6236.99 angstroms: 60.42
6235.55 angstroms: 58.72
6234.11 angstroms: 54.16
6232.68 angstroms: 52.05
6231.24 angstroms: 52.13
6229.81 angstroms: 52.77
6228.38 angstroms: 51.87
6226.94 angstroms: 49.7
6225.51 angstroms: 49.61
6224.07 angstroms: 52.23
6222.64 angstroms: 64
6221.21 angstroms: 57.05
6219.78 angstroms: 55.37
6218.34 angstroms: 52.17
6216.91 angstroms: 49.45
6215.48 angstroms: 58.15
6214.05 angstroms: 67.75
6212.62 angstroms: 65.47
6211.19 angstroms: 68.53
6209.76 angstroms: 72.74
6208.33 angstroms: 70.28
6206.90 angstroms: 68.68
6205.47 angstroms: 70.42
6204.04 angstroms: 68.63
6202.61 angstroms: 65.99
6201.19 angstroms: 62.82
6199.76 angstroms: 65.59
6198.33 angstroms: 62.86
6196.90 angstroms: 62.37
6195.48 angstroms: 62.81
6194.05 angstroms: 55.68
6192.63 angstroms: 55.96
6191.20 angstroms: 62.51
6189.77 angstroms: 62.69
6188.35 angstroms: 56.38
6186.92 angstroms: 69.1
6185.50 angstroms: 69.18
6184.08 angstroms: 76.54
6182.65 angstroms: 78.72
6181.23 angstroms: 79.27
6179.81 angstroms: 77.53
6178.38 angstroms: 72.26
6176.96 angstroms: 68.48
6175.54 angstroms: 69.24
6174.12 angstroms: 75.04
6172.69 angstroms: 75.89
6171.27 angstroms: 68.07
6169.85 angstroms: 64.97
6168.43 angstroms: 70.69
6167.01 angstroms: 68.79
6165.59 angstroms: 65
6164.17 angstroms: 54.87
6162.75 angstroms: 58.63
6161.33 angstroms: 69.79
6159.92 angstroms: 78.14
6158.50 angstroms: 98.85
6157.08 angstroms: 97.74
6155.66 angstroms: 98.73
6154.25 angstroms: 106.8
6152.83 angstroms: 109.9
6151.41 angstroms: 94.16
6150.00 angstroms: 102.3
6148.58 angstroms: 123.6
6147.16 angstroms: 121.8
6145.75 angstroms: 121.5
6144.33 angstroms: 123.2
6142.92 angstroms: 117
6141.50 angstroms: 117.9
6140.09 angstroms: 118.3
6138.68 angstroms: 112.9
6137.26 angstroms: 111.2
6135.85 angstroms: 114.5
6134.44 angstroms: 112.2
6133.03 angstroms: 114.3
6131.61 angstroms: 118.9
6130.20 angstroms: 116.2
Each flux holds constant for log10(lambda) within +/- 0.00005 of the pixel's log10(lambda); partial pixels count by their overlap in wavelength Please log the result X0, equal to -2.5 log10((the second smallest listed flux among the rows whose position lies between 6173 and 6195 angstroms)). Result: -4.37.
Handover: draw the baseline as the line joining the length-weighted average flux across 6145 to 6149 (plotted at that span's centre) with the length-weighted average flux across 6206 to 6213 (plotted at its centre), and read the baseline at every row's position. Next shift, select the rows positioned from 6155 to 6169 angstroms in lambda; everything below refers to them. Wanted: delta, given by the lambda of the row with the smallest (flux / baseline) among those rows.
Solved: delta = 6164.17 angstroms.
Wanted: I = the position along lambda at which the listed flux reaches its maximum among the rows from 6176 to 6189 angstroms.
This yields 6181.23 angstroms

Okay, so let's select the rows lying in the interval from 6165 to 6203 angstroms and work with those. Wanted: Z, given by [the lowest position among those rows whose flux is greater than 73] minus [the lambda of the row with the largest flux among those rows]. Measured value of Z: -8.5 angstroms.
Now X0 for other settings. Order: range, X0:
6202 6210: -4.59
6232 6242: -4.33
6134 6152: -5.02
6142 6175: -4.42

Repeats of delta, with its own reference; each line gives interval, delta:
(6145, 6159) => 6151.41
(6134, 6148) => 6134.44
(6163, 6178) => 6164.17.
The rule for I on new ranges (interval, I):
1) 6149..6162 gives 6152.83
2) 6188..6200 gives 6199.76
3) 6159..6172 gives 6159.92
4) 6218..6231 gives 6222.64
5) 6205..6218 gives 6209.76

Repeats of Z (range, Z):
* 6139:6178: -8.5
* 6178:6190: -1.4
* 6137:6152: -11.3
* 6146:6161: -1.4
